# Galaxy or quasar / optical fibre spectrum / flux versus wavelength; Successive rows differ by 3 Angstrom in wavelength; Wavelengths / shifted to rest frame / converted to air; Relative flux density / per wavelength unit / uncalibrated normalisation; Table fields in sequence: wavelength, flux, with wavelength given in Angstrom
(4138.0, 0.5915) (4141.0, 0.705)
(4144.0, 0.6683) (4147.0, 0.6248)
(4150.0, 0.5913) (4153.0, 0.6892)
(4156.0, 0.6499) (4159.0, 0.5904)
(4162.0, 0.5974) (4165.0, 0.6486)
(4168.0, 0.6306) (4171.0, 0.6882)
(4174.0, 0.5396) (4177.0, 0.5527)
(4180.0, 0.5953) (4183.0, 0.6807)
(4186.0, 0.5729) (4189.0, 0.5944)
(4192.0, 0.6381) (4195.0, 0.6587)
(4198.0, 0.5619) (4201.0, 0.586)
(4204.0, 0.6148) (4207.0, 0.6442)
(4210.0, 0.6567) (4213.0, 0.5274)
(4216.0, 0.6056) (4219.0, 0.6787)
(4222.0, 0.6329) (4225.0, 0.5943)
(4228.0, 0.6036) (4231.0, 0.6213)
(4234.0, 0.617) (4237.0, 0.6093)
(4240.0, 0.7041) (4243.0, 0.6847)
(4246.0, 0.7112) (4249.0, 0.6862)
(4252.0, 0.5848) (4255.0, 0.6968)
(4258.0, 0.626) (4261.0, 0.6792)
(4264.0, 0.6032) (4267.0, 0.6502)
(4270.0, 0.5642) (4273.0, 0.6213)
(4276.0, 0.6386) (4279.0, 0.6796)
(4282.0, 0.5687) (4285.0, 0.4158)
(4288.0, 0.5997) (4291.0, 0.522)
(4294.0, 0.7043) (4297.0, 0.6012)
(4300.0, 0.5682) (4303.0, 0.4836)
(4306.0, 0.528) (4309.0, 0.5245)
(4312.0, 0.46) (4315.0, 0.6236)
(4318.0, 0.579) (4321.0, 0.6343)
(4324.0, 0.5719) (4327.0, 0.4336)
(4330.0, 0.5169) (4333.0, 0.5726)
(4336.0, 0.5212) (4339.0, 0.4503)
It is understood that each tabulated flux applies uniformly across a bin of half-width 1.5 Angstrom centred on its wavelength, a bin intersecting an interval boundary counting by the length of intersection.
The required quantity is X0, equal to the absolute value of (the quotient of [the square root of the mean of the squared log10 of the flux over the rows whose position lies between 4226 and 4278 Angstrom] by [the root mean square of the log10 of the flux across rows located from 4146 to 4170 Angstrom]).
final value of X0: 0.96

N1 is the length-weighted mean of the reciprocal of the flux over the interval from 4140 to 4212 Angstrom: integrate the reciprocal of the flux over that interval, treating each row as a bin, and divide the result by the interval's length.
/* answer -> 1.61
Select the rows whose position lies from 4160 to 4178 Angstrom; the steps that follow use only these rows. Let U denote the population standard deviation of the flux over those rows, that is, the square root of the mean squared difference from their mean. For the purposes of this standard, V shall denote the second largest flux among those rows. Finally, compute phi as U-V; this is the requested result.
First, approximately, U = 0.052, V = 0.6486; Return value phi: -0.60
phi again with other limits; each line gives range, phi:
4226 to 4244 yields -0.65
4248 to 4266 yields -0.64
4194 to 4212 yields -0.62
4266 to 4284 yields -0.61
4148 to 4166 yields -0.61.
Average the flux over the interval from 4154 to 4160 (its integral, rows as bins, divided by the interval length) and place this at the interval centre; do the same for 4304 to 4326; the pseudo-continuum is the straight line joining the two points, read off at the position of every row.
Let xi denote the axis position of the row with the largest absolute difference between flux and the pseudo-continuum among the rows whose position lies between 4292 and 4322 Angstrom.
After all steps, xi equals 4294.0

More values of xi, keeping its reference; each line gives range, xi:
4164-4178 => 4174.0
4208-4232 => 4219.0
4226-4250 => 4246.0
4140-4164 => 4141.0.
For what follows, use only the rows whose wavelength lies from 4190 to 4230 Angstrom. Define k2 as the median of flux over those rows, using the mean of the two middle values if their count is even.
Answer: 0.615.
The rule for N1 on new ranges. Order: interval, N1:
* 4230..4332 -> 1.71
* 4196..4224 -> 1.64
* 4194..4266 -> 1.59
